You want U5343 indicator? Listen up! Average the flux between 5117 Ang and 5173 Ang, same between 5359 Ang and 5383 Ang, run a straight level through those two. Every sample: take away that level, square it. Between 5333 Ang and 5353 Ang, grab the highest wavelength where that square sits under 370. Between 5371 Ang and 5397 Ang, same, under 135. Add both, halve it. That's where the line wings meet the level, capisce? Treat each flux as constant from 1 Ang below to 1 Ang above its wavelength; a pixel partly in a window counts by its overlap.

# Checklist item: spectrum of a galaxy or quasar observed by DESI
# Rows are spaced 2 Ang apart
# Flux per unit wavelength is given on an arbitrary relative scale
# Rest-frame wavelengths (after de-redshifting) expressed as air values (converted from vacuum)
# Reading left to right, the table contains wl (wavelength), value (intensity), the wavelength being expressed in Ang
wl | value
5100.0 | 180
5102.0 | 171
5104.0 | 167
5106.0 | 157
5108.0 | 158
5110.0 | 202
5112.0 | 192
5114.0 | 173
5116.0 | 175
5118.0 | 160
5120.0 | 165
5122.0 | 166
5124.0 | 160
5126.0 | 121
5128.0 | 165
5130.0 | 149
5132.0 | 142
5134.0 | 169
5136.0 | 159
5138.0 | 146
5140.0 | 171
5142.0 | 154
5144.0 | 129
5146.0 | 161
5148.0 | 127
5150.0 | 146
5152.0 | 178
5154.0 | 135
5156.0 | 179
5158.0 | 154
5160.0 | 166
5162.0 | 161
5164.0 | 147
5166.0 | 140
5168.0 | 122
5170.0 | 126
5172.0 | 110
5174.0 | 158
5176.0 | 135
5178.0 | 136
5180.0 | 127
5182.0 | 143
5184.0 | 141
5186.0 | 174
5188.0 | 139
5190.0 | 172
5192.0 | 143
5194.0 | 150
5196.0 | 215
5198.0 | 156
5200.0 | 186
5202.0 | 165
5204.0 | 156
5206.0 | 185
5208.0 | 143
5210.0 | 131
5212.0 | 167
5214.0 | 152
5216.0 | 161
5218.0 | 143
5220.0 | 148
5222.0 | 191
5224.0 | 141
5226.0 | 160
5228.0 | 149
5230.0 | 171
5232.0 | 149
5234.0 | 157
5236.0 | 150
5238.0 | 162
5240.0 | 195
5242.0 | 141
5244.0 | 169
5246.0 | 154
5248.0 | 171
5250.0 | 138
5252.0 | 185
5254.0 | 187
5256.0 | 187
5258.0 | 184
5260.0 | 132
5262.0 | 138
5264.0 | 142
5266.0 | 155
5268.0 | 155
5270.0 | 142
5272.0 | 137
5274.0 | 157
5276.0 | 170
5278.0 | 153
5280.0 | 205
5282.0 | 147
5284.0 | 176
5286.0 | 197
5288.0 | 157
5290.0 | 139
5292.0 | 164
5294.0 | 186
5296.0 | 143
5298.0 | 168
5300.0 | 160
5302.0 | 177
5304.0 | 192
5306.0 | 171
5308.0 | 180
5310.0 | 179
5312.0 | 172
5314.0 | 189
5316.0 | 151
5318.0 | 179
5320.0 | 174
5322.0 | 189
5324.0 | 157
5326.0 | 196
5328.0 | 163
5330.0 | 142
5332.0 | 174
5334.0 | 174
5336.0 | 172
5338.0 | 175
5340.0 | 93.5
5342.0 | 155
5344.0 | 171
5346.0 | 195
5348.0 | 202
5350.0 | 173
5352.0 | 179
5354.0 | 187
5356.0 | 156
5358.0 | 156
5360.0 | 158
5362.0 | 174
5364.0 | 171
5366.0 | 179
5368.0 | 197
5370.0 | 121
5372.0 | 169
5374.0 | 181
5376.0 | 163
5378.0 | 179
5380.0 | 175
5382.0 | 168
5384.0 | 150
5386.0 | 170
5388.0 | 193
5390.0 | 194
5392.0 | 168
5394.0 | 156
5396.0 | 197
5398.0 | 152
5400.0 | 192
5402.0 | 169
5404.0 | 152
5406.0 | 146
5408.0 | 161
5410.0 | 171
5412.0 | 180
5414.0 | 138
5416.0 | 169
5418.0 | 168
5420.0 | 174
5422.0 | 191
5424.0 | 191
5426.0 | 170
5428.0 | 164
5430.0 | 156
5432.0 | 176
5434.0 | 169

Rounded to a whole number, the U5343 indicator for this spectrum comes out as 5372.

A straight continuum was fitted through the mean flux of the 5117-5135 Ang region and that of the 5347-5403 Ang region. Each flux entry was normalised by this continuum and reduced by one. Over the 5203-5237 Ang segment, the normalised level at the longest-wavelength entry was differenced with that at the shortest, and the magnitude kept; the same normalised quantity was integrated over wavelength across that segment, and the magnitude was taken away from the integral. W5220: -1.2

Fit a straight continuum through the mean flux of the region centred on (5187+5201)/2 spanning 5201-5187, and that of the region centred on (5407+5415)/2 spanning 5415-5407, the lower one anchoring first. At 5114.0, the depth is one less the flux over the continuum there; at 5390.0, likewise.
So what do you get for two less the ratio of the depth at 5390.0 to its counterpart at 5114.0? -3.4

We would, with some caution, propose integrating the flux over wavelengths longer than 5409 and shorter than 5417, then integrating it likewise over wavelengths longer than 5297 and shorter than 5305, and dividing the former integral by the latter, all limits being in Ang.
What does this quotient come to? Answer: 0.94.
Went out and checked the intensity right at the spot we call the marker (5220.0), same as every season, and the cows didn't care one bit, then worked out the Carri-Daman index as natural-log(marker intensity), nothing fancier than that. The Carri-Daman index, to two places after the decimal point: 5.00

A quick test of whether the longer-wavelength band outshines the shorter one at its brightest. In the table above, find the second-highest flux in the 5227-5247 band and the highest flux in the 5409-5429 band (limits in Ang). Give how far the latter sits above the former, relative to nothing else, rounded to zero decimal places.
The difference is 20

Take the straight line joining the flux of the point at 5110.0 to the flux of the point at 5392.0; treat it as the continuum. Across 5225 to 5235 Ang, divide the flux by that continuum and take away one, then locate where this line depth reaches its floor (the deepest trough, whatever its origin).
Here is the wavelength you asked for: 5228.0 Ang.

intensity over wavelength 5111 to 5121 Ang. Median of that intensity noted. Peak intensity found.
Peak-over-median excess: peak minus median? 19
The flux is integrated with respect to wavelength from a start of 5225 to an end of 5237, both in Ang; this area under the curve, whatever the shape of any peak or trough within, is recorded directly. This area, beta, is 1872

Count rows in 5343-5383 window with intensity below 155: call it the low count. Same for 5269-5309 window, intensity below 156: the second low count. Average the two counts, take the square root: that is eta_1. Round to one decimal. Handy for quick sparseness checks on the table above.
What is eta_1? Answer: 1.9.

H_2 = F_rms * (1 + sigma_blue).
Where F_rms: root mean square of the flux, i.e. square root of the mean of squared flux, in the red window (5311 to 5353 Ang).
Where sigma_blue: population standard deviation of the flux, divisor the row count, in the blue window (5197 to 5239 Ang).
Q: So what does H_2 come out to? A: 2760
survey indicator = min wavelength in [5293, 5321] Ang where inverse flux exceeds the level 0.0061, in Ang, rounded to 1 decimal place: 5296.0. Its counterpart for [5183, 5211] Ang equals 5184.0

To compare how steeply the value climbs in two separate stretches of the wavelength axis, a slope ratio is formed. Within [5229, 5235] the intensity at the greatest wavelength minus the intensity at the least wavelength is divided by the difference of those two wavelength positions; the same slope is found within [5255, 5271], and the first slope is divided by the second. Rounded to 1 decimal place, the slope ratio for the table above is 1.1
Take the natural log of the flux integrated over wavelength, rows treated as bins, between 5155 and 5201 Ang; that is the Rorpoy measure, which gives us 8.85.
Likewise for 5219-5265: 8.91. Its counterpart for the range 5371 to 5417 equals 8.96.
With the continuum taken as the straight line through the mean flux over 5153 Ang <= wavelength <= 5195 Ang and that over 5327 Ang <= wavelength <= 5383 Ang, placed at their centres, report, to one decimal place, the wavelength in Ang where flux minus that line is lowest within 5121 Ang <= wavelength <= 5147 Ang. 5126.0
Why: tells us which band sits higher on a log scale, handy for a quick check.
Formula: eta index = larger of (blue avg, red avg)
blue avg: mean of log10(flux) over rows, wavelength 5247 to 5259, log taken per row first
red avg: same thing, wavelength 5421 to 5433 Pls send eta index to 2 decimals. 2.24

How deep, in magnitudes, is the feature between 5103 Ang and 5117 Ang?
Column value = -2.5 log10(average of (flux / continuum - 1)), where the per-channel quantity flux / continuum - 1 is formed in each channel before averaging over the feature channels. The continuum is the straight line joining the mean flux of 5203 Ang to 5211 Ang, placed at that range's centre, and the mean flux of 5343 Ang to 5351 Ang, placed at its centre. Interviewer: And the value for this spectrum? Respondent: 1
